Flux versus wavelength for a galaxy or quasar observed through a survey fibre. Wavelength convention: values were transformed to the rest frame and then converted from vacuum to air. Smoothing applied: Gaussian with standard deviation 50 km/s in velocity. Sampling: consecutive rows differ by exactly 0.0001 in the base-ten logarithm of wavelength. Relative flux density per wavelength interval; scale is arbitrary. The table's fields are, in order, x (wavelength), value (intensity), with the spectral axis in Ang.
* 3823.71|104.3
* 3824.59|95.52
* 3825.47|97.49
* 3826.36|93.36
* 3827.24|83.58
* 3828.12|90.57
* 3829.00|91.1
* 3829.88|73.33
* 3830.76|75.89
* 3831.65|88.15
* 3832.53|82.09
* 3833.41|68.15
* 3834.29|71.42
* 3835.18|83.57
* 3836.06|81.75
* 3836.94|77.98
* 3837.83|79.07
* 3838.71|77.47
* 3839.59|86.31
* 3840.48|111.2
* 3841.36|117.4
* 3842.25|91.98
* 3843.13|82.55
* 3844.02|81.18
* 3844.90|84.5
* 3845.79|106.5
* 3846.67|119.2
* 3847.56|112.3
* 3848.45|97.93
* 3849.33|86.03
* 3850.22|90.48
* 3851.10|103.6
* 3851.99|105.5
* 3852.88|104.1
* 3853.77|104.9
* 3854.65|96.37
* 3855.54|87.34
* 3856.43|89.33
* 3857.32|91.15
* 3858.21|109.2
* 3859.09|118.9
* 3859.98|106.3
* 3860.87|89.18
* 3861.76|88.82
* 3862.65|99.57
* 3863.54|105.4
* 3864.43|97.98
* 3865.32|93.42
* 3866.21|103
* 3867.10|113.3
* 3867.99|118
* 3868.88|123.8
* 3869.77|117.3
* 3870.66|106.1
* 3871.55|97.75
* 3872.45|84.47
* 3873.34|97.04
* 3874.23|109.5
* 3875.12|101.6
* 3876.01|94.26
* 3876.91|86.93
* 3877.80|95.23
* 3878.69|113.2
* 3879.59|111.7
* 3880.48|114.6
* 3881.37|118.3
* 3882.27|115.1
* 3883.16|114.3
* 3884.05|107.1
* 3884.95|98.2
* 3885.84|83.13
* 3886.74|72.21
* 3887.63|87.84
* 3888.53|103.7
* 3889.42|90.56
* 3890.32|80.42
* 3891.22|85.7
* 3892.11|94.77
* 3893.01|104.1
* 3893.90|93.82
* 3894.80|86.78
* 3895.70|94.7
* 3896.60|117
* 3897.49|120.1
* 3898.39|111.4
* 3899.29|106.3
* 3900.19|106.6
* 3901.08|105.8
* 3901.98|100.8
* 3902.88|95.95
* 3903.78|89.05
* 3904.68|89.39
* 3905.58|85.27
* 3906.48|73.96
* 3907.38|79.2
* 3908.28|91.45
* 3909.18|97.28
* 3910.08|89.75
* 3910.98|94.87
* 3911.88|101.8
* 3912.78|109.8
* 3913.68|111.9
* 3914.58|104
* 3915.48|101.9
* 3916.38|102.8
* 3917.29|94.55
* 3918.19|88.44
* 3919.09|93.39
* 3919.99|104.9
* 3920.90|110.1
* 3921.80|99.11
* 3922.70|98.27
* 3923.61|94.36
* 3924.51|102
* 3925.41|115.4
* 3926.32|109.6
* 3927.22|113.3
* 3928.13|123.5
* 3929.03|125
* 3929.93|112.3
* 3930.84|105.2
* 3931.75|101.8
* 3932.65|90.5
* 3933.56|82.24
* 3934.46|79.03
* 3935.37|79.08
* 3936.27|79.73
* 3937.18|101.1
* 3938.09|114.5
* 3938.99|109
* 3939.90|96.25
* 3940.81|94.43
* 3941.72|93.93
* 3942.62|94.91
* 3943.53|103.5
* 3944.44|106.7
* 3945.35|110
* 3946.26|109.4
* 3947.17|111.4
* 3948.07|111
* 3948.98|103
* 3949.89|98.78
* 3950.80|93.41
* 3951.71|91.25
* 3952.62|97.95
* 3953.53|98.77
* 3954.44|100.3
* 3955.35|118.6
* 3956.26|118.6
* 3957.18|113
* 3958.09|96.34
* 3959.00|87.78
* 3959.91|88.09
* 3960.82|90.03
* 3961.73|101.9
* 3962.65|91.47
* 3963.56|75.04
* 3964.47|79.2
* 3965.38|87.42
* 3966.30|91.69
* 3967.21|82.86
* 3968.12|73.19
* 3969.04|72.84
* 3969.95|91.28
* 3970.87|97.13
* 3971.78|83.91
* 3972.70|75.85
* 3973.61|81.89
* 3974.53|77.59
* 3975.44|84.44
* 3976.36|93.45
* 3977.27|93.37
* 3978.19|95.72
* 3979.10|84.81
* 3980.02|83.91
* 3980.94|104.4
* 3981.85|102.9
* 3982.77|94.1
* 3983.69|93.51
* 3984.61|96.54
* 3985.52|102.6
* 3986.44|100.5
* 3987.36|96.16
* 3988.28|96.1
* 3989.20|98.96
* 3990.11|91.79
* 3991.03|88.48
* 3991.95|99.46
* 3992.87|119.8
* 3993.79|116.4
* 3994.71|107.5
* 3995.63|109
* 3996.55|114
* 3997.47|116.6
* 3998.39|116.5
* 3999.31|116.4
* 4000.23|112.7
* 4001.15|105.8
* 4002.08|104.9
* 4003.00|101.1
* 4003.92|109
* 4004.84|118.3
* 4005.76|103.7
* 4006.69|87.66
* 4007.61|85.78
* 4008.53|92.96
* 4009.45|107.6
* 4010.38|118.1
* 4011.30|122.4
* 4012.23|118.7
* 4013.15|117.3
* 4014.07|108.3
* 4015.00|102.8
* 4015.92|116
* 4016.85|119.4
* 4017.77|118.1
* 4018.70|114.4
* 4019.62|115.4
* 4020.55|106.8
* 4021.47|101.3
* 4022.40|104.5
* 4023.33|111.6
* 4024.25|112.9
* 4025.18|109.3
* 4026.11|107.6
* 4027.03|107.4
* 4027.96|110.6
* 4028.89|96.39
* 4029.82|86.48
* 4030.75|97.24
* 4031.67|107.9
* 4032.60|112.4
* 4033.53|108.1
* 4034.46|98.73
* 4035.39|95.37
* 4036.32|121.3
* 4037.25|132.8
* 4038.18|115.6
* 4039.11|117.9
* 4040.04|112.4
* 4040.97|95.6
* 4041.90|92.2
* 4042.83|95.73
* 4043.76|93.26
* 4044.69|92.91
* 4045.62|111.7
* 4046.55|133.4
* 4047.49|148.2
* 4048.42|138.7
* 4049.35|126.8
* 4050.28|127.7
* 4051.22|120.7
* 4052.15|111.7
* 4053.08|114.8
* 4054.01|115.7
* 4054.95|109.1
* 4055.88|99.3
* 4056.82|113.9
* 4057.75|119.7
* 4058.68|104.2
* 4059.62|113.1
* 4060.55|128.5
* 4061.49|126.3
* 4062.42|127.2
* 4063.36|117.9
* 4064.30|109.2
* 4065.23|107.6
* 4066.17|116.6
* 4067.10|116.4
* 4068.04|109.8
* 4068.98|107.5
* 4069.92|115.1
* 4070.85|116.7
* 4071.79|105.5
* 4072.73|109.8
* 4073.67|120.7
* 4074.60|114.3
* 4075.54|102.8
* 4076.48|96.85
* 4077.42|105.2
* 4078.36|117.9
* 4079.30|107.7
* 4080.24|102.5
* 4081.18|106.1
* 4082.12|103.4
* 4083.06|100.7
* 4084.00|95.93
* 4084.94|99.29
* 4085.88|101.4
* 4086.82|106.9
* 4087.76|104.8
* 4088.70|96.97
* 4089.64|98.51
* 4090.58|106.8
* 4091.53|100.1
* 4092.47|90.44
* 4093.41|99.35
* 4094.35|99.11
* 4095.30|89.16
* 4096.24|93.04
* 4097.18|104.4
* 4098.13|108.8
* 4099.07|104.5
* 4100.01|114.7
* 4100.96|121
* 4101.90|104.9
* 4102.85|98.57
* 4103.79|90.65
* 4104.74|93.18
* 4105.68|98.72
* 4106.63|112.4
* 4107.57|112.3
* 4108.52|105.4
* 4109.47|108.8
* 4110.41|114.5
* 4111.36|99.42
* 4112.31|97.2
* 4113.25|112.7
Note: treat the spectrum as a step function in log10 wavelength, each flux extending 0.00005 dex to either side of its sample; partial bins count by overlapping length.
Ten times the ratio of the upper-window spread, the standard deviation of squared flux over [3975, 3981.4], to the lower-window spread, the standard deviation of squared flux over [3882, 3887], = 4.3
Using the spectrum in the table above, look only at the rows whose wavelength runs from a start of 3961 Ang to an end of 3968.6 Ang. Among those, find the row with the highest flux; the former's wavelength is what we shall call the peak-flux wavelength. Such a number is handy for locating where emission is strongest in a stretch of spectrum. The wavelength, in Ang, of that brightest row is 3961.73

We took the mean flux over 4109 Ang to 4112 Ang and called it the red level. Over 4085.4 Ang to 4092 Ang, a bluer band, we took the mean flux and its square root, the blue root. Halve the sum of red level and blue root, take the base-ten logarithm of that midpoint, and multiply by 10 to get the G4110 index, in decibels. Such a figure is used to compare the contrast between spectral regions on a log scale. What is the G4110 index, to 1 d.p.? 17.7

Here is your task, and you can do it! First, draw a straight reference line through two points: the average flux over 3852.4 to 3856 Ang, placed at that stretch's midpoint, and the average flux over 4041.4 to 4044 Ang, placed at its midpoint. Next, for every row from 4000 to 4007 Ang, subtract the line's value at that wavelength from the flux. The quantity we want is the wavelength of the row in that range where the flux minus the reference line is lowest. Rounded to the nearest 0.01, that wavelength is 4006.69 Ang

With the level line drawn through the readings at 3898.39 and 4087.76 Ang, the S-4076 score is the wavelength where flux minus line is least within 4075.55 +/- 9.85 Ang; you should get 4084.00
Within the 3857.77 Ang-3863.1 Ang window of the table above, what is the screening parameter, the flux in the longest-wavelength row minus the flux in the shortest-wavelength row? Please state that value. -9.6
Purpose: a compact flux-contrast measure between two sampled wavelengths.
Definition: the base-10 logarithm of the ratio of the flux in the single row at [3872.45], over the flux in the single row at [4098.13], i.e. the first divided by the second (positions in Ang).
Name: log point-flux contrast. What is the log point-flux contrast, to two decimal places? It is -0.11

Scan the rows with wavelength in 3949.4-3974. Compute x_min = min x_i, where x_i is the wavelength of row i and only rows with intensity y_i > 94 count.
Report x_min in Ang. 3949.89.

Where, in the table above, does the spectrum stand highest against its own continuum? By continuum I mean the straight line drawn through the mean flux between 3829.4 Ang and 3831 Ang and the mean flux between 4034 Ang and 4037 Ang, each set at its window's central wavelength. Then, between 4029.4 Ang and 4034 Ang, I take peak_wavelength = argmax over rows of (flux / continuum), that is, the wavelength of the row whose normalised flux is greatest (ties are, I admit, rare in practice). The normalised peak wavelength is 4032.60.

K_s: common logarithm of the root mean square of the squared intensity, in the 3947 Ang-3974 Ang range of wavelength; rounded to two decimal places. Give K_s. 3.96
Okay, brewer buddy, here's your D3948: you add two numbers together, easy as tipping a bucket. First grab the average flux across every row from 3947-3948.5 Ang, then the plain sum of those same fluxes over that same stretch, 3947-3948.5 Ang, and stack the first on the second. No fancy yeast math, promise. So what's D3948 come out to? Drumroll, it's 334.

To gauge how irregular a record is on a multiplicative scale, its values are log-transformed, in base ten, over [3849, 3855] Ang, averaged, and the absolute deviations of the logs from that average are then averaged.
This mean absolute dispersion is 0.030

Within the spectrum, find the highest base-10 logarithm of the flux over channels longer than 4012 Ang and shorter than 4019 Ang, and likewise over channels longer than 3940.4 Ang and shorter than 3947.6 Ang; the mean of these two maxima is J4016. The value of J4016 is 2.06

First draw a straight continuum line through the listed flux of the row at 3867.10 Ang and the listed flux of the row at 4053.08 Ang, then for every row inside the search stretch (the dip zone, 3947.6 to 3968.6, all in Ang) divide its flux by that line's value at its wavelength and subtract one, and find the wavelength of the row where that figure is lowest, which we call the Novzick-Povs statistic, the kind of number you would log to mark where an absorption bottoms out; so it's 3968.12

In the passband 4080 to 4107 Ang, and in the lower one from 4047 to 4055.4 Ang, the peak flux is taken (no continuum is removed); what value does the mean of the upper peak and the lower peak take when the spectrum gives 135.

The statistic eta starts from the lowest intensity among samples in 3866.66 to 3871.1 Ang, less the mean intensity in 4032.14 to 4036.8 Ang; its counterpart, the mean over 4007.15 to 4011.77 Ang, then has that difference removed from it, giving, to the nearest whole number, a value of 106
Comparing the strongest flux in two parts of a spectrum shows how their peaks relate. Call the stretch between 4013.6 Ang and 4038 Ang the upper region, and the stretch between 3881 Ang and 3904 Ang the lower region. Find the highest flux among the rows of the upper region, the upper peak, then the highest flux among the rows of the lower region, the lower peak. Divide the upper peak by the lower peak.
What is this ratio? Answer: 1.11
